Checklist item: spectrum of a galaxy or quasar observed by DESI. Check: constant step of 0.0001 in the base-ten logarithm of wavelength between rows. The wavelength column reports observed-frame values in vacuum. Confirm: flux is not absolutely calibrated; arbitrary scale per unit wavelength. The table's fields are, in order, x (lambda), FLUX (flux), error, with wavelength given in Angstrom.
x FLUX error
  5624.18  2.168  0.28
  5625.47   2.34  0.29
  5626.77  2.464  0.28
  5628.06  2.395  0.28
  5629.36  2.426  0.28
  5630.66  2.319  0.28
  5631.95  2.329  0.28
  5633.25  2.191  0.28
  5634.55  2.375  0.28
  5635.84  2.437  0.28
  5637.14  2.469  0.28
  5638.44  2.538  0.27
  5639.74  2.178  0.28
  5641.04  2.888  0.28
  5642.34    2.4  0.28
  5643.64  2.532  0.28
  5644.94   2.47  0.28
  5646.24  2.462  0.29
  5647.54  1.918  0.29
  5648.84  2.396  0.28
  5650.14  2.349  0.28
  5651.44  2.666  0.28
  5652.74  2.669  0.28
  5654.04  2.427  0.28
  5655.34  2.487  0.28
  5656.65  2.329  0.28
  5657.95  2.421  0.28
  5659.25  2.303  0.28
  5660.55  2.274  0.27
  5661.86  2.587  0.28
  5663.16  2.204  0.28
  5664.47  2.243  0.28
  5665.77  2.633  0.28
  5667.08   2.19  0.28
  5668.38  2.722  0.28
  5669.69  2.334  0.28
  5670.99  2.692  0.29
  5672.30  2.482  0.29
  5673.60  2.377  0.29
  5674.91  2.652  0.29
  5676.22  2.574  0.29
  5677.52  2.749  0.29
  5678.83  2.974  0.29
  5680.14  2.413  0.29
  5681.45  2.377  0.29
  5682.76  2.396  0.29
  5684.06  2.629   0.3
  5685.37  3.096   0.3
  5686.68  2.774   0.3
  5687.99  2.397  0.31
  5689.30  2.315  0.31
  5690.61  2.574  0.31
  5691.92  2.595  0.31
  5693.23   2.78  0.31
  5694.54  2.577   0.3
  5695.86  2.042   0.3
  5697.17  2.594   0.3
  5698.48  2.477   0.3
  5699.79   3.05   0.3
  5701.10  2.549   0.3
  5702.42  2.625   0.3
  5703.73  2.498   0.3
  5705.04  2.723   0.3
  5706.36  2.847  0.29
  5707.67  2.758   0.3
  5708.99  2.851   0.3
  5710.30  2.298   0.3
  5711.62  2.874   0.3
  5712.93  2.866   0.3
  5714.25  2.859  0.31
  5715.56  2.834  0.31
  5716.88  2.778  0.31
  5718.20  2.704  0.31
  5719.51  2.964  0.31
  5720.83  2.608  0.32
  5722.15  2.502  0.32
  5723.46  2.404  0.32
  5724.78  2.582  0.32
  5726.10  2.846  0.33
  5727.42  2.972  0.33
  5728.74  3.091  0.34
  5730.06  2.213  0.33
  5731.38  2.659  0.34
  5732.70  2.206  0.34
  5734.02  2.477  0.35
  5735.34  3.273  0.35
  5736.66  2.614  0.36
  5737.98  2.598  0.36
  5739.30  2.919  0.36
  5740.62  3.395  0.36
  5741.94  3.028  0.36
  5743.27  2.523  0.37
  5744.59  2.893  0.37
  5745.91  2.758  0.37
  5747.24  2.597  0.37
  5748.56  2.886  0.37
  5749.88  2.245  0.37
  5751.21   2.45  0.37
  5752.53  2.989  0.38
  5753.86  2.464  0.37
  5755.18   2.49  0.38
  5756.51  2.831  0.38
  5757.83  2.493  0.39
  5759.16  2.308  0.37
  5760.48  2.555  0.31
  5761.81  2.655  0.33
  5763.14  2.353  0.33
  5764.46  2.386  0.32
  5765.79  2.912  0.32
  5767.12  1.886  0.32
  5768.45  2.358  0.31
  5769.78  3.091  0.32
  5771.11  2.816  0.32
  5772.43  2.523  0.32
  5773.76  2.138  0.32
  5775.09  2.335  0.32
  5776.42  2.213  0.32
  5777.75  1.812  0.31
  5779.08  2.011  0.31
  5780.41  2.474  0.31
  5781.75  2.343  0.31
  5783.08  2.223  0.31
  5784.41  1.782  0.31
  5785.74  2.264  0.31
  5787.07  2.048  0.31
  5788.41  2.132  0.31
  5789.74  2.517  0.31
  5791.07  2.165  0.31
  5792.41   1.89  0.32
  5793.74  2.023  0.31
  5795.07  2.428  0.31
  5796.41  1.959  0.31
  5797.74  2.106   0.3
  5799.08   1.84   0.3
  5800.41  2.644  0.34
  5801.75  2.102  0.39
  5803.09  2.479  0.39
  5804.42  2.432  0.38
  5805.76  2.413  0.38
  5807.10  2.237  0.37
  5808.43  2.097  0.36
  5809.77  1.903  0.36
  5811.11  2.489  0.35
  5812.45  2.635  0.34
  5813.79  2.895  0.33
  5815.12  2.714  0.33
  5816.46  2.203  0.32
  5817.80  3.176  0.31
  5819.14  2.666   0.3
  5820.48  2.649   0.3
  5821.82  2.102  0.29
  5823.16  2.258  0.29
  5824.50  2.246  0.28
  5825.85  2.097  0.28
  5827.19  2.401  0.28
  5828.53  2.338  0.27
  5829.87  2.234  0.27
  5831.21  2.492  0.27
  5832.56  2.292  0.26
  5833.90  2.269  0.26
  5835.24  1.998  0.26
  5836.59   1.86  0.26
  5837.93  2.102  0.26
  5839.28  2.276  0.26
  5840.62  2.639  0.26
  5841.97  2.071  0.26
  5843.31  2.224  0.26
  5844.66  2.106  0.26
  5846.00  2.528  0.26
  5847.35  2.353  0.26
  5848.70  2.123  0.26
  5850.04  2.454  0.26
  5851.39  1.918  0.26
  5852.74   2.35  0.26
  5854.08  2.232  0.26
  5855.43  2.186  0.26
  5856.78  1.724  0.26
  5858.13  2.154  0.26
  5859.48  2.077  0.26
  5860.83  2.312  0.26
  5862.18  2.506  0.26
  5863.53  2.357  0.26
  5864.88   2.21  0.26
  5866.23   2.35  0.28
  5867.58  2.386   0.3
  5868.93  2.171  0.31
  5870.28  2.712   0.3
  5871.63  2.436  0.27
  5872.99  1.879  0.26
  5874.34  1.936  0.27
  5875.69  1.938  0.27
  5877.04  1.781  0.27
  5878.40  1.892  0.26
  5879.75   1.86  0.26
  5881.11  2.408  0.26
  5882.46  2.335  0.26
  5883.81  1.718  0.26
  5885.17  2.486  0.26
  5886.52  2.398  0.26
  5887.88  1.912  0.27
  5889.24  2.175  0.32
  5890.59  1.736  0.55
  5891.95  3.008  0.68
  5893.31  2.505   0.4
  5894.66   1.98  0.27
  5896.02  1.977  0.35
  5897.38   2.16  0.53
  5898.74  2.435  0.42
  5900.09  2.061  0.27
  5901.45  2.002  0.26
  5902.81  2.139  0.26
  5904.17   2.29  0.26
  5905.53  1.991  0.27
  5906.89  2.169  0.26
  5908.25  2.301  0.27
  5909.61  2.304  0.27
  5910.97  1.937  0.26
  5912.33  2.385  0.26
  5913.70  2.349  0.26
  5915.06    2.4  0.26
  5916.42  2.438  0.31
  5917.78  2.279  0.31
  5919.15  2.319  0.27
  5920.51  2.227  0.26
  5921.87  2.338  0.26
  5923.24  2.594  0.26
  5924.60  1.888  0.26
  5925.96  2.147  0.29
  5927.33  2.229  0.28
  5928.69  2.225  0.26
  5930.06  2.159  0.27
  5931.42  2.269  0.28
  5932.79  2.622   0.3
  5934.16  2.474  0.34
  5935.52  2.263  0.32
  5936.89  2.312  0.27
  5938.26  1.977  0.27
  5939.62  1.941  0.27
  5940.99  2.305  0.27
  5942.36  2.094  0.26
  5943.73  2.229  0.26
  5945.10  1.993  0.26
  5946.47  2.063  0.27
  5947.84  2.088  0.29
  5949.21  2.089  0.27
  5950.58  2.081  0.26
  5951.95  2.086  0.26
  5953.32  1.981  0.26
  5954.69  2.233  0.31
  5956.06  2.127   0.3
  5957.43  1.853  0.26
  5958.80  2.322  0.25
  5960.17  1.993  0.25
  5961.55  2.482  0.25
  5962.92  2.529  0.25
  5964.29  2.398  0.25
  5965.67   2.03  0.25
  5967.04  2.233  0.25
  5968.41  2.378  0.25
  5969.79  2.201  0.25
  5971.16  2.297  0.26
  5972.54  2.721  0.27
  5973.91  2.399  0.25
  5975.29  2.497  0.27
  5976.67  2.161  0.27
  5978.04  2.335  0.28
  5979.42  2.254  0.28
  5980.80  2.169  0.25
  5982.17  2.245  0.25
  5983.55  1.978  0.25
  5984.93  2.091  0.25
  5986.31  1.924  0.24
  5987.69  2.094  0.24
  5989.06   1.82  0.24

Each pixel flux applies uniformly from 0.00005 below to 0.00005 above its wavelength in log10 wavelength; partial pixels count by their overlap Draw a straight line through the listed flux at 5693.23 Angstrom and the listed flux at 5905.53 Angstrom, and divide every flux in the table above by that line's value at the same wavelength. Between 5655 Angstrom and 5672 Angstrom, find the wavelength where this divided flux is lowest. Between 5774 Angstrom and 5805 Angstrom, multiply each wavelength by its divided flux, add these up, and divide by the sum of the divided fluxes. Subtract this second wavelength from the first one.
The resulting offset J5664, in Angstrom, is -122.9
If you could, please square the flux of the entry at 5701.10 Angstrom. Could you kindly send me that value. 6.5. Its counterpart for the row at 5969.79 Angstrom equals 4.8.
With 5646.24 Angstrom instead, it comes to 6.1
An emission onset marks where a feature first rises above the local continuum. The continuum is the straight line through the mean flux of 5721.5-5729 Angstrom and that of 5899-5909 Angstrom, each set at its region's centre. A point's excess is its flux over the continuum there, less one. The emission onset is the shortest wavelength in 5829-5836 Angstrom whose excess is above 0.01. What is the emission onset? 5831.21 Angstrom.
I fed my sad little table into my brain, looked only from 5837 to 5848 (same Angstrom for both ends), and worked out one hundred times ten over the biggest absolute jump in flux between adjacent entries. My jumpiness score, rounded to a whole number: 1761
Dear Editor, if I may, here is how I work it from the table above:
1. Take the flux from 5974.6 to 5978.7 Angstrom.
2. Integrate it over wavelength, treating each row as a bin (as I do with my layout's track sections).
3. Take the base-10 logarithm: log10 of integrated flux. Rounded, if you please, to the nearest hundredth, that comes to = 0.98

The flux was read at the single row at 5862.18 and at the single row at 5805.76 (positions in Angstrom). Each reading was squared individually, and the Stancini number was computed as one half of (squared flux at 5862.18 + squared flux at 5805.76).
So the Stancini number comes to 6.1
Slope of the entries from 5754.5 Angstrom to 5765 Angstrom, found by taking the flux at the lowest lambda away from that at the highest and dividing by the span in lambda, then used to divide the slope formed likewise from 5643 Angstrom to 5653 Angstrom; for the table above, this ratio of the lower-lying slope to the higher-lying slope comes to -1.3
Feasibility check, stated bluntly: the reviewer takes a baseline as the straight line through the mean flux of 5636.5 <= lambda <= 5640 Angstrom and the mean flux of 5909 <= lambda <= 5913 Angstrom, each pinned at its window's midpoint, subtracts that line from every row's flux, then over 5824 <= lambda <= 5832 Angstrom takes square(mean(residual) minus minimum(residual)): 0.04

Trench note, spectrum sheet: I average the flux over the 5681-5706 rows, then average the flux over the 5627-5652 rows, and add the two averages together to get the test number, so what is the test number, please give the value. 4.99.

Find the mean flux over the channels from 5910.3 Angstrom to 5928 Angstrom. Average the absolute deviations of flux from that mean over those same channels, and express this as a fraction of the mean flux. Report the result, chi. 0.063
